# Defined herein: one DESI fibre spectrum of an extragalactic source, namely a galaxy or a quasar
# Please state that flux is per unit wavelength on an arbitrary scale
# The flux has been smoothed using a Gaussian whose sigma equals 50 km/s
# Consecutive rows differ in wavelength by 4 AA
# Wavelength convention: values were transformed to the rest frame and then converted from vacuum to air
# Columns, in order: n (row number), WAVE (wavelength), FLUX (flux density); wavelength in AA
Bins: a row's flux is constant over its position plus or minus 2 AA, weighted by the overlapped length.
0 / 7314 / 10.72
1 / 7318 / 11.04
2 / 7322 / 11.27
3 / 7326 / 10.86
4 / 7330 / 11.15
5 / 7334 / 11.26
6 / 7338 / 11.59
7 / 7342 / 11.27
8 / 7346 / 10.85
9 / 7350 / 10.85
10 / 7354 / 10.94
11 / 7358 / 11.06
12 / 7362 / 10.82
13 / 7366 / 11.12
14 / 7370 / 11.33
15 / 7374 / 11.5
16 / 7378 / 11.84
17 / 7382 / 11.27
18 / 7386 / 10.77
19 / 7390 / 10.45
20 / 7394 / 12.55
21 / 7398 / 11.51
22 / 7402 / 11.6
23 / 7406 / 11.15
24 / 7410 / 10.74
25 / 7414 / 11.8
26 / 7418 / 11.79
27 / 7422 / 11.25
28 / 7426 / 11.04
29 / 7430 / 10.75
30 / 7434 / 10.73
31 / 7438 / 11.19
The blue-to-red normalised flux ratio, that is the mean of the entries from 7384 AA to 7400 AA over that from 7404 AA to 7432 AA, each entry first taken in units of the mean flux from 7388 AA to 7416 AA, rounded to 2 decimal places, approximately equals 1.01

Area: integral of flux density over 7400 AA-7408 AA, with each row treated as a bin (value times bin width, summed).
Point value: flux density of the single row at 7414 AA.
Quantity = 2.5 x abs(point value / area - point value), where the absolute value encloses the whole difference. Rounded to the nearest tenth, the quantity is 29.2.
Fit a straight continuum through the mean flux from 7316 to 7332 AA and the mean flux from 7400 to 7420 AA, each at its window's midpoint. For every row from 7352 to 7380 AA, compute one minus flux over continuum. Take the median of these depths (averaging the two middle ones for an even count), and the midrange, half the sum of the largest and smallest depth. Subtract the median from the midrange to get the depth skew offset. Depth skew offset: -0.017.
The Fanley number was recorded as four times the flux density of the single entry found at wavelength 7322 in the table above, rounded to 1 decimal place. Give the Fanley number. 45.1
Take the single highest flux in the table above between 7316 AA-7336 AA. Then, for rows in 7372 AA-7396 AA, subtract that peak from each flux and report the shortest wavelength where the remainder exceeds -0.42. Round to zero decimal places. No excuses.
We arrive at 7374 AA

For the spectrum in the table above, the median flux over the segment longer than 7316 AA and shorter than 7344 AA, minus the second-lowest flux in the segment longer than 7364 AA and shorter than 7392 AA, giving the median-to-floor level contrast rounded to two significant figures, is 0.49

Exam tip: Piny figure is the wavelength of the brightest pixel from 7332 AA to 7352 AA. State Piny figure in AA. 7338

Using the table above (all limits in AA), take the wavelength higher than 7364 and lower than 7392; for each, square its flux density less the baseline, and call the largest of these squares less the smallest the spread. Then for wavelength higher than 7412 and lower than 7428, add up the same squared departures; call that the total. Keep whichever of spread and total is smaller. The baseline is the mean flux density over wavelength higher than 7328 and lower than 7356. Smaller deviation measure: 0.50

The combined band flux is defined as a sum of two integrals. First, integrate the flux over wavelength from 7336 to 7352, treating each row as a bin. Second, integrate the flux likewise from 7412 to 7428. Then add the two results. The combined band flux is 362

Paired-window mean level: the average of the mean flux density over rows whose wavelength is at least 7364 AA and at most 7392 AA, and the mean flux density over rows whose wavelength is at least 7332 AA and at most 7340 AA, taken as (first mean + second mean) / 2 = 11.3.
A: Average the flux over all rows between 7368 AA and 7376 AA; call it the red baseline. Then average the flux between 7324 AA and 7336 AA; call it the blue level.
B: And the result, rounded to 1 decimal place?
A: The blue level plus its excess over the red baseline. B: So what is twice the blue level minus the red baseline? 10.8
